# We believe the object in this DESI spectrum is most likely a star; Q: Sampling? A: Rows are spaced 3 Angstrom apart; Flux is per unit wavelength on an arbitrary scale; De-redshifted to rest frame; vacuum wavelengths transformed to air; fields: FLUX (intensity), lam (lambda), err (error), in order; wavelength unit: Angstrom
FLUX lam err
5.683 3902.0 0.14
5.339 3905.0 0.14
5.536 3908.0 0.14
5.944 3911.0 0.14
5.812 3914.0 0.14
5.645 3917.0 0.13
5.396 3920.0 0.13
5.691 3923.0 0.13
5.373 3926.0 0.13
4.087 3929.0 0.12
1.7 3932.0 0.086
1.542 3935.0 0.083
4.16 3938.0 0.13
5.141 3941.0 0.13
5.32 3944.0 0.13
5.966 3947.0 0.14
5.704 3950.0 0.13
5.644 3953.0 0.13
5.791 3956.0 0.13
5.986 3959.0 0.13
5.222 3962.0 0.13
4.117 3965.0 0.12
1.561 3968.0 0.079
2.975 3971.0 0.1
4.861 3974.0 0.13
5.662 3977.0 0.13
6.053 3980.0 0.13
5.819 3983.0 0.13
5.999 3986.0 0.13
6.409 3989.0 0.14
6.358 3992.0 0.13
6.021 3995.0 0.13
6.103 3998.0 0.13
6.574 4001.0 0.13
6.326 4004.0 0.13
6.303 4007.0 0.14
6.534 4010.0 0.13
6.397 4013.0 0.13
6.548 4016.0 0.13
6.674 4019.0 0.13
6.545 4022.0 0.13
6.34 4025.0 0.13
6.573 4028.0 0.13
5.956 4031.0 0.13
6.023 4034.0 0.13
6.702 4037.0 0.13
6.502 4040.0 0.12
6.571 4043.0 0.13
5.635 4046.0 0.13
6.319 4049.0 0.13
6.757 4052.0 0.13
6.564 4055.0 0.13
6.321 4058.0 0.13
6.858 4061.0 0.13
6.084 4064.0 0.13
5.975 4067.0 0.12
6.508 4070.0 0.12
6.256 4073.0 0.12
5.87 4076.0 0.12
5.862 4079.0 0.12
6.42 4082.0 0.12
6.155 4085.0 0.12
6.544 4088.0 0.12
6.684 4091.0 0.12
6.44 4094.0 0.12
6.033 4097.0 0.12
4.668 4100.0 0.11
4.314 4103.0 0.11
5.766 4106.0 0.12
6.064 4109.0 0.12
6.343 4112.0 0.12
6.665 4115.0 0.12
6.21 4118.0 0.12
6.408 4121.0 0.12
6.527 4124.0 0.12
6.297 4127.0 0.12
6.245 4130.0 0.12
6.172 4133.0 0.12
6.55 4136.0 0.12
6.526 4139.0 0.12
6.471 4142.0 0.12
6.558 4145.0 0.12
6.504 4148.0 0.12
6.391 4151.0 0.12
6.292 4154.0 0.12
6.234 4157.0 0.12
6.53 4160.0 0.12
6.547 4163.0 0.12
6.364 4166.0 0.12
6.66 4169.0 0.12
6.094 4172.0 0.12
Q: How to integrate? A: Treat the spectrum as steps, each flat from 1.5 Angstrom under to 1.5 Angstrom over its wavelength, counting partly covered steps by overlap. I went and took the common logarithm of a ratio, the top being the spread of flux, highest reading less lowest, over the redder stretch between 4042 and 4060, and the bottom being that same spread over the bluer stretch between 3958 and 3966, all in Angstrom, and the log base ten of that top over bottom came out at -0.22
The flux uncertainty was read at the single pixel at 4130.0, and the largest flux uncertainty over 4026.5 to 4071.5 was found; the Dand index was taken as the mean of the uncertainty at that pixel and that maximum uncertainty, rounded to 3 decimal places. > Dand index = 0.125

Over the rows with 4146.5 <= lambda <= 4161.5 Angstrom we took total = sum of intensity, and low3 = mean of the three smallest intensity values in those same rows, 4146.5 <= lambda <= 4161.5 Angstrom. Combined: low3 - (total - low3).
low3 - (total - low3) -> -19.3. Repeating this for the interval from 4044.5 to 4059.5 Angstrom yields -19.4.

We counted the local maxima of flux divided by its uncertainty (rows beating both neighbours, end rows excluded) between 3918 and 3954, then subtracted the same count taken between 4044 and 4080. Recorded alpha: -1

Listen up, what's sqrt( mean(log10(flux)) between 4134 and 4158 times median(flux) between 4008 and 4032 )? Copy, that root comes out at 2.30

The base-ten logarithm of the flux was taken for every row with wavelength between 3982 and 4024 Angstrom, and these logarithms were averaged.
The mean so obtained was 0.801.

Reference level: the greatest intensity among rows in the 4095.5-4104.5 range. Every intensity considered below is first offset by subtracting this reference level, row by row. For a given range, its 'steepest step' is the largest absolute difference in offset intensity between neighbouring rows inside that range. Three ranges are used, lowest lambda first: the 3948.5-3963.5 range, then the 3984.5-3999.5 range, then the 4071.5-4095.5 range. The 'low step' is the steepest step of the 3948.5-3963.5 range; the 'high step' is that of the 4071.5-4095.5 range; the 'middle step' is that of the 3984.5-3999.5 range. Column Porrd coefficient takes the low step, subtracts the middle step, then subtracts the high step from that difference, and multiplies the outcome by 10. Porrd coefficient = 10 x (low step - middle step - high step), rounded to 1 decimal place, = -2.0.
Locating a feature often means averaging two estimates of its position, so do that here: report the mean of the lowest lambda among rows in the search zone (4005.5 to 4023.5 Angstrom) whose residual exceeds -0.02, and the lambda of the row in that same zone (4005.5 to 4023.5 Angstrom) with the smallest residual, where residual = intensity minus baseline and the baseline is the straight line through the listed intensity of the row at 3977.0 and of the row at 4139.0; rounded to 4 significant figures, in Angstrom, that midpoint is 4007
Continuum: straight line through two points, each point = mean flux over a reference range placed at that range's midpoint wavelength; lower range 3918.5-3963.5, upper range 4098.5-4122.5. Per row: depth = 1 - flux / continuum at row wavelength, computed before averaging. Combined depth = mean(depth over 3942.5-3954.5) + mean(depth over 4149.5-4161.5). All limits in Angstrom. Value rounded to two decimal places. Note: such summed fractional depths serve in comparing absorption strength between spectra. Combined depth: -0.21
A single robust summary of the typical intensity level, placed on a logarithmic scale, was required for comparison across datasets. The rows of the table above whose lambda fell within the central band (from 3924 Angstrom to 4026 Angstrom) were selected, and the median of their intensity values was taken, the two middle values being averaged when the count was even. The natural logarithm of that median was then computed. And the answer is 1.77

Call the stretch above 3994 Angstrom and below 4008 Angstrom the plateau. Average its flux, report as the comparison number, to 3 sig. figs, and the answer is 6.27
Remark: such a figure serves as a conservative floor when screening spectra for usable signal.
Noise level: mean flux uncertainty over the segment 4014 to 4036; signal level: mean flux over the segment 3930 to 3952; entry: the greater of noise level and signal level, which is 4.2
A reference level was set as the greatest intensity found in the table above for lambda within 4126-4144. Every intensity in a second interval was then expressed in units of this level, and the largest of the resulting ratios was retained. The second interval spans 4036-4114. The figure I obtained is 1.05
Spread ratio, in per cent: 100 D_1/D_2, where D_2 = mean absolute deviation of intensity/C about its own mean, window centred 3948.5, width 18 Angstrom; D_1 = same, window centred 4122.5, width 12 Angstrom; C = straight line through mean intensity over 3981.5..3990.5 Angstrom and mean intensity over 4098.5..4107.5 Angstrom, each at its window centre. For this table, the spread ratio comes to 53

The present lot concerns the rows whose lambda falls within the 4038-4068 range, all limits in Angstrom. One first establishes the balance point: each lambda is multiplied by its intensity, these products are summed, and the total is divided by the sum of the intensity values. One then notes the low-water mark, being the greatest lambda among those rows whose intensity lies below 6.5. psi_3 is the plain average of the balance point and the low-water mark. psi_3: 4060.2 Angstrom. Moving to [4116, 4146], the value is 4136.8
